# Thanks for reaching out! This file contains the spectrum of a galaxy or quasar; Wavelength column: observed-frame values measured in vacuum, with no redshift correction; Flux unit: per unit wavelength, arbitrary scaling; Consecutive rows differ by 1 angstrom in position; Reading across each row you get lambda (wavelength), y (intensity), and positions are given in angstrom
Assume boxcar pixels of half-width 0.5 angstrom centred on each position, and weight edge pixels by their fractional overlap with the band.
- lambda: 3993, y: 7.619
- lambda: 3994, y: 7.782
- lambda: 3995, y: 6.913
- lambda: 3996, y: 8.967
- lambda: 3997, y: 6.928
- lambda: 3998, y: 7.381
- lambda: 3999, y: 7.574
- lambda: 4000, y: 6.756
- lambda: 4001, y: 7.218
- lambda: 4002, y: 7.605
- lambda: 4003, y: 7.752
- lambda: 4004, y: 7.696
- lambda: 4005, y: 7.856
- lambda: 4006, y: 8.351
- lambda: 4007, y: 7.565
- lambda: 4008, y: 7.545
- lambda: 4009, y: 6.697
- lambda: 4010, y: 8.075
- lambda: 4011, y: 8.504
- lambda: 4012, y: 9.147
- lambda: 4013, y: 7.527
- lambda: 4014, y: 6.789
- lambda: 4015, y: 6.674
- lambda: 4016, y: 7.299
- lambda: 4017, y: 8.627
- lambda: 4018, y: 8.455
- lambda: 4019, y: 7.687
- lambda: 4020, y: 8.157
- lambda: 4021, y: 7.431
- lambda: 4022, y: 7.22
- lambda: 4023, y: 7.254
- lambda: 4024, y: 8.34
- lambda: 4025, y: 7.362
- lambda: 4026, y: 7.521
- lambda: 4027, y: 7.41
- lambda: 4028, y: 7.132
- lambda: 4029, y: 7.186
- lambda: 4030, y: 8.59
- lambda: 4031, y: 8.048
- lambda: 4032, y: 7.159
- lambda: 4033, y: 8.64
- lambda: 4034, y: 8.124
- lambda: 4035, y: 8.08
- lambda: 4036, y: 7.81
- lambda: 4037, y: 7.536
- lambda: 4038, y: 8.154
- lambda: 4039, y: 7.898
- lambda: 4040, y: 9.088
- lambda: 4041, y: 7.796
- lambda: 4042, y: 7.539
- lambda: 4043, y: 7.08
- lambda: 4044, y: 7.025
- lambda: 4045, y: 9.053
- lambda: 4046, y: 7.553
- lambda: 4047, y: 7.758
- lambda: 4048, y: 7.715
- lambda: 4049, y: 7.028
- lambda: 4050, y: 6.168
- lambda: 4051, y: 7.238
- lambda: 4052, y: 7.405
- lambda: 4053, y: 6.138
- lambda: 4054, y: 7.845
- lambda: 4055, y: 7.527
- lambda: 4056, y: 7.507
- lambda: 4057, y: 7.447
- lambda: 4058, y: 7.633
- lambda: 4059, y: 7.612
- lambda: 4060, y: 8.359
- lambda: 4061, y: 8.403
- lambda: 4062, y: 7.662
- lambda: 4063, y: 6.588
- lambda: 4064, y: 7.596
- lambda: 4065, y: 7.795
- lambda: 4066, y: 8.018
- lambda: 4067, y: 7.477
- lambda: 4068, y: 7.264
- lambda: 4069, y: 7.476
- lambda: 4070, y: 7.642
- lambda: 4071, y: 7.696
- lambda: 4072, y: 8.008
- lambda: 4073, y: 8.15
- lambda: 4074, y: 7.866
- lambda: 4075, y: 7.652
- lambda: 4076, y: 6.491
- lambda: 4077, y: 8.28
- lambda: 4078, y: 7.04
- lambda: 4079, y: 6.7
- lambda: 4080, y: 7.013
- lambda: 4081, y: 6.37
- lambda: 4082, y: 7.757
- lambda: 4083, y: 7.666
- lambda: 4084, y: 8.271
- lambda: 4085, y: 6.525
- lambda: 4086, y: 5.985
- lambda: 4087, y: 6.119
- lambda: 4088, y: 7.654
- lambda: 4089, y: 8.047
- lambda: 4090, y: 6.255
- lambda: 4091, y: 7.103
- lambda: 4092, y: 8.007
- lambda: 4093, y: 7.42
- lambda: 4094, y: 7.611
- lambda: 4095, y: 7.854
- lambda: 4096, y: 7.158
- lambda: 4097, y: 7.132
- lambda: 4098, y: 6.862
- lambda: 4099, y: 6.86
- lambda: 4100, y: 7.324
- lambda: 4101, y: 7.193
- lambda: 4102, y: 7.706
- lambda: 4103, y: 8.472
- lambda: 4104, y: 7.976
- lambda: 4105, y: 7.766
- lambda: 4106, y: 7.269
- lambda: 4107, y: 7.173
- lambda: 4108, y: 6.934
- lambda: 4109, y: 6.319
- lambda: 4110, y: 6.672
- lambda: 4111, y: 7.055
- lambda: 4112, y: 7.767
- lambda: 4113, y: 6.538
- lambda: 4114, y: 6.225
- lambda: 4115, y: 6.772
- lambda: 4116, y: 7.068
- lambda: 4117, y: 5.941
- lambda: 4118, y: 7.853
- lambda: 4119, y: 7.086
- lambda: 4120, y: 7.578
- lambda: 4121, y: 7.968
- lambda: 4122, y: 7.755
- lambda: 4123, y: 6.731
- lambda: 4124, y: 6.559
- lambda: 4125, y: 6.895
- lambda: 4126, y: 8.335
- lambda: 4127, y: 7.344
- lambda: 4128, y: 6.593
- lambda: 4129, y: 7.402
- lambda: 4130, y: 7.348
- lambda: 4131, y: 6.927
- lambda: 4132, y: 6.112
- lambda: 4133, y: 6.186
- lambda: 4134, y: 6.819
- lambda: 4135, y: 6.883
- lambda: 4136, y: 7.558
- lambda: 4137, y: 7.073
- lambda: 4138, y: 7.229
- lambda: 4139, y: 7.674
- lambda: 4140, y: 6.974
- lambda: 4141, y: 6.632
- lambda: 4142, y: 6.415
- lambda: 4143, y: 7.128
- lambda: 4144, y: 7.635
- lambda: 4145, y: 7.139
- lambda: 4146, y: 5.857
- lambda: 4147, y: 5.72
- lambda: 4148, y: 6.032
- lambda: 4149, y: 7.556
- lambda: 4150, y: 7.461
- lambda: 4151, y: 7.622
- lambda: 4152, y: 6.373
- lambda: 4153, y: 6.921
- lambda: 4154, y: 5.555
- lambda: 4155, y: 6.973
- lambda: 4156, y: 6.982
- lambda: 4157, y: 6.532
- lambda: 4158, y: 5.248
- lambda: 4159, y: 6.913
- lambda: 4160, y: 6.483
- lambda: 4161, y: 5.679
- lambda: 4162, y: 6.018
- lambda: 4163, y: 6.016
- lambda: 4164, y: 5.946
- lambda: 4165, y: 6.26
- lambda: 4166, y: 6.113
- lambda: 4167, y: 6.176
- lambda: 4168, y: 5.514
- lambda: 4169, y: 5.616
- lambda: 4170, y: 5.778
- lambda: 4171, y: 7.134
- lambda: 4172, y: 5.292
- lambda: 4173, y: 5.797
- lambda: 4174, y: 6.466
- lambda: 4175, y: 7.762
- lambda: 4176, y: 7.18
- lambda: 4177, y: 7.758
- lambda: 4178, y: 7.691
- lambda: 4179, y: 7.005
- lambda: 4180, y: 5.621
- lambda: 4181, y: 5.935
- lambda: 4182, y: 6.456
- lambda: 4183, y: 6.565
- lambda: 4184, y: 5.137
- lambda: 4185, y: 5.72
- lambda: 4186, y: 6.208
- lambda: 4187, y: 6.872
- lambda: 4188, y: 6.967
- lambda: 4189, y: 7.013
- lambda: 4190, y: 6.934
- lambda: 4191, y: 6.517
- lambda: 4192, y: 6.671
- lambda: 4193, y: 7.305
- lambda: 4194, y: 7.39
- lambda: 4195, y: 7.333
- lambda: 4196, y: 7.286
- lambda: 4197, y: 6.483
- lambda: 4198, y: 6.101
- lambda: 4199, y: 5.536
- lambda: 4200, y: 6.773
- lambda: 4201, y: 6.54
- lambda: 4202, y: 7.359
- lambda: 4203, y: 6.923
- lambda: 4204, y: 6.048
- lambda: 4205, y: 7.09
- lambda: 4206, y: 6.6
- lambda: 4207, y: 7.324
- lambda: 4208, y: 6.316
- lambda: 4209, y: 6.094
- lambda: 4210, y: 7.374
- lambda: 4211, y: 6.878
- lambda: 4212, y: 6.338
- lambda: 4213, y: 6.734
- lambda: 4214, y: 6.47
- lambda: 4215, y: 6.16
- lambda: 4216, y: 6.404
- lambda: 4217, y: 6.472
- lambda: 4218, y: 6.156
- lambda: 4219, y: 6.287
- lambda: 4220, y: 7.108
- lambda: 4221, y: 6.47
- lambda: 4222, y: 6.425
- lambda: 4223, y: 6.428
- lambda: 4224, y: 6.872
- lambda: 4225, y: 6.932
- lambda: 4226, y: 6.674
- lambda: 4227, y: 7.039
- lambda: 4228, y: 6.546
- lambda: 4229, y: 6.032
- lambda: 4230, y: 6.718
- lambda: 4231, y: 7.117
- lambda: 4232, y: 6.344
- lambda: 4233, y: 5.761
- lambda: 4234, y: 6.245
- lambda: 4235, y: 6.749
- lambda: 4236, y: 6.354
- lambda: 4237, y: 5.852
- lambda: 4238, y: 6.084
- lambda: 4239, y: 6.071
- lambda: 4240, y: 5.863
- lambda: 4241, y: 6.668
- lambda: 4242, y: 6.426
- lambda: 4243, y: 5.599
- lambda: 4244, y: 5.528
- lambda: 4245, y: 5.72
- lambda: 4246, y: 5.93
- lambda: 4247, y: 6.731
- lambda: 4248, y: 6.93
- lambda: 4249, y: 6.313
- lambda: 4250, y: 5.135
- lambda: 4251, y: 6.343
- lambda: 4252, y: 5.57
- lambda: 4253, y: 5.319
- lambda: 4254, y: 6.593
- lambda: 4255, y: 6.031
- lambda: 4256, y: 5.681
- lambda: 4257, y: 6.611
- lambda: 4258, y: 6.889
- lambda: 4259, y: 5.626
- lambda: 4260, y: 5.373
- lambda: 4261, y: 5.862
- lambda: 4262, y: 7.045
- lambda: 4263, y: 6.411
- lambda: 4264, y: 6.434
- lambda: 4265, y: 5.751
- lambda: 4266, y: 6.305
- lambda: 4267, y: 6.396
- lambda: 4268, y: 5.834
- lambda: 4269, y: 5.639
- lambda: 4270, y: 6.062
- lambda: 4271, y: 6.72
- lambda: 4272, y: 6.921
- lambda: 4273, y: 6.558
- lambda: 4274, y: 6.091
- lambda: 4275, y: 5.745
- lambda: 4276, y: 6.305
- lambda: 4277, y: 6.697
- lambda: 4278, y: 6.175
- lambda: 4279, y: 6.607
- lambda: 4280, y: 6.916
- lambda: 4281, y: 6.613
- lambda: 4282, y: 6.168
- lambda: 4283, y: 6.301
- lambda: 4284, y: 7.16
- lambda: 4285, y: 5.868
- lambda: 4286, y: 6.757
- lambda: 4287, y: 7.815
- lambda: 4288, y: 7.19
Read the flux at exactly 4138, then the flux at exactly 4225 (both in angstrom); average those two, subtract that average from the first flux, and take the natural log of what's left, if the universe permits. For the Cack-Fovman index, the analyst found -1.9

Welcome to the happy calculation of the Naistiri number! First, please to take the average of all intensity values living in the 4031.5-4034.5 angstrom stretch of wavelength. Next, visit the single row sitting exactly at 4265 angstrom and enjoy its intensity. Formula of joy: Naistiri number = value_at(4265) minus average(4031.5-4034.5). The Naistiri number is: -2.2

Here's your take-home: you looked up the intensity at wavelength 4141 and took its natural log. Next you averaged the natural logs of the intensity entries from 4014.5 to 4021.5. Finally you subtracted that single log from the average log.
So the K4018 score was 0.15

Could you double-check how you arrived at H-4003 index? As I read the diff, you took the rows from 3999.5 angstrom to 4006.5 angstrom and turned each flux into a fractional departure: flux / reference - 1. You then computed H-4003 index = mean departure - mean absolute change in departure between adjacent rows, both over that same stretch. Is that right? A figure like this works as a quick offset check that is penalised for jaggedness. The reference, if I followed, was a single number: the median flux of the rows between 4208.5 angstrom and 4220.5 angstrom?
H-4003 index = 0.14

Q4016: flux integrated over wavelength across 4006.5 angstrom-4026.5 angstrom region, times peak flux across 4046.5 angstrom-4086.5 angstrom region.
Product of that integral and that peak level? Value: 1293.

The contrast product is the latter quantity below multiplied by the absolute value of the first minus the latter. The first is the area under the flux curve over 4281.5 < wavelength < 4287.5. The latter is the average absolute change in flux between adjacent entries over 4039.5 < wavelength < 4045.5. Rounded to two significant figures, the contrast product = 32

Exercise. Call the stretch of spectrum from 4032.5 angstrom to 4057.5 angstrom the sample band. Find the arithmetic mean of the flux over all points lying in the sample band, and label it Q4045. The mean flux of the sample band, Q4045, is 7.6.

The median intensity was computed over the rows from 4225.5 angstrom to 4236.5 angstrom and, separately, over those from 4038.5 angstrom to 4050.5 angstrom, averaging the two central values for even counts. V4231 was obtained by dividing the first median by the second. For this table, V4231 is 0.86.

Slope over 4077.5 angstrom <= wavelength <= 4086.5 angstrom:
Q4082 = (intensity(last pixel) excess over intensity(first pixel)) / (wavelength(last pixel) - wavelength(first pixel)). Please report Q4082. -0.13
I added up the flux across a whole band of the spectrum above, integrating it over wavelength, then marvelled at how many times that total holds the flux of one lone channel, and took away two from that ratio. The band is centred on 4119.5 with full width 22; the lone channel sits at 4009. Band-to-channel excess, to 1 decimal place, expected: 21.3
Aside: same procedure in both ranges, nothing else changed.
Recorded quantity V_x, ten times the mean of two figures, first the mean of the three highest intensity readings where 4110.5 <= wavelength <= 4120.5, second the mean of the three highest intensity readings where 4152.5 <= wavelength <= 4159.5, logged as 73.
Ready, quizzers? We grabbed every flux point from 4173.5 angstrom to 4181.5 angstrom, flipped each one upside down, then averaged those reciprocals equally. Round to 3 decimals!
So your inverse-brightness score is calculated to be 0.146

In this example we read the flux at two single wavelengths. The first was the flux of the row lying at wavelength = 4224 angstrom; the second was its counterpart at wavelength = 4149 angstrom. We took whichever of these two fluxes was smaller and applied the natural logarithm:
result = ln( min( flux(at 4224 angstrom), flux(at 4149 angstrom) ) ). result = 1.93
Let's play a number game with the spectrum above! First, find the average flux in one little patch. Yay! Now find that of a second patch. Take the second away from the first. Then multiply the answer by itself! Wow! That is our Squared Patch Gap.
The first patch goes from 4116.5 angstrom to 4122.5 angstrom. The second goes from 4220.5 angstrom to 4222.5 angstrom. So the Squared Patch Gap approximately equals 0.84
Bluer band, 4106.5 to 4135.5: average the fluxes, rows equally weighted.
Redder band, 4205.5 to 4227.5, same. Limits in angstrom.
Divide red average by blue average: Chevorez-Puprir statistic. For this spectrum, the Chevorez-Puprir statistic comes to 0.95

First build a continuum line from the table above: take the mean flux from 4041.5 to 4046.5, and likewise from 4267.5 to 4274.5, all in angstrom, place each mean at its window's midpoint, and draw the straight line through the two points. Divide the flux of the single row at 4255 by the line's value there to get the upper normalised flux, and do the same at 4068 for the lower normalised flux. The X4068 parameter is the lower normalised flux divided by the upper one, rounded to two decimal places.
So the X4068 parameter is 1.02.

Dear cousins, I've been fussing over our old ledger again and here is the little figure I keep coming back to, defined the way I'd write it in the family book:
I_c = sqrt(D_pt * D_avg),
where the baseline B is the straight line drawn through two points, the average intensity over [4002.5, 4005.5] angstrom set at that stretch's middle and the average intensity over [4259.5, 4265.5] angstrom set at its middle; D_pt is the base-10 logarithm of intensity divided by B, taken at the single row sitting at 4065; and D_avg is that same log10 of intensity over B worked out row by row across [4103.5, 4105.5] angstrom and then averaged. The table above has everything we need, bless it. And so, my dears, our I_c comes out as 0.032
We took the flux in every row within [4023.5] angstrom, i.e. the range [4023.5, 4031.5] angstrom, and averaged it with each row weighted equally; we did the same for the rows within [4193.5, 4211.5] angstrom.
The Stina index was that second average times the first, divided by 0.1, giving 519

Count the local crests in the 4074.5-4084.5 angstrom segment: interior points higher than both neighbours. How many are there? 3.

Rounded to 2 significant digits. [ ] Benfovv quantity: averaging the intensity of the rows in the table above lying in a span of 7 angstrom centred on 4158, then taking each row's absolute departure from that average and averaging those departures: 0.54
